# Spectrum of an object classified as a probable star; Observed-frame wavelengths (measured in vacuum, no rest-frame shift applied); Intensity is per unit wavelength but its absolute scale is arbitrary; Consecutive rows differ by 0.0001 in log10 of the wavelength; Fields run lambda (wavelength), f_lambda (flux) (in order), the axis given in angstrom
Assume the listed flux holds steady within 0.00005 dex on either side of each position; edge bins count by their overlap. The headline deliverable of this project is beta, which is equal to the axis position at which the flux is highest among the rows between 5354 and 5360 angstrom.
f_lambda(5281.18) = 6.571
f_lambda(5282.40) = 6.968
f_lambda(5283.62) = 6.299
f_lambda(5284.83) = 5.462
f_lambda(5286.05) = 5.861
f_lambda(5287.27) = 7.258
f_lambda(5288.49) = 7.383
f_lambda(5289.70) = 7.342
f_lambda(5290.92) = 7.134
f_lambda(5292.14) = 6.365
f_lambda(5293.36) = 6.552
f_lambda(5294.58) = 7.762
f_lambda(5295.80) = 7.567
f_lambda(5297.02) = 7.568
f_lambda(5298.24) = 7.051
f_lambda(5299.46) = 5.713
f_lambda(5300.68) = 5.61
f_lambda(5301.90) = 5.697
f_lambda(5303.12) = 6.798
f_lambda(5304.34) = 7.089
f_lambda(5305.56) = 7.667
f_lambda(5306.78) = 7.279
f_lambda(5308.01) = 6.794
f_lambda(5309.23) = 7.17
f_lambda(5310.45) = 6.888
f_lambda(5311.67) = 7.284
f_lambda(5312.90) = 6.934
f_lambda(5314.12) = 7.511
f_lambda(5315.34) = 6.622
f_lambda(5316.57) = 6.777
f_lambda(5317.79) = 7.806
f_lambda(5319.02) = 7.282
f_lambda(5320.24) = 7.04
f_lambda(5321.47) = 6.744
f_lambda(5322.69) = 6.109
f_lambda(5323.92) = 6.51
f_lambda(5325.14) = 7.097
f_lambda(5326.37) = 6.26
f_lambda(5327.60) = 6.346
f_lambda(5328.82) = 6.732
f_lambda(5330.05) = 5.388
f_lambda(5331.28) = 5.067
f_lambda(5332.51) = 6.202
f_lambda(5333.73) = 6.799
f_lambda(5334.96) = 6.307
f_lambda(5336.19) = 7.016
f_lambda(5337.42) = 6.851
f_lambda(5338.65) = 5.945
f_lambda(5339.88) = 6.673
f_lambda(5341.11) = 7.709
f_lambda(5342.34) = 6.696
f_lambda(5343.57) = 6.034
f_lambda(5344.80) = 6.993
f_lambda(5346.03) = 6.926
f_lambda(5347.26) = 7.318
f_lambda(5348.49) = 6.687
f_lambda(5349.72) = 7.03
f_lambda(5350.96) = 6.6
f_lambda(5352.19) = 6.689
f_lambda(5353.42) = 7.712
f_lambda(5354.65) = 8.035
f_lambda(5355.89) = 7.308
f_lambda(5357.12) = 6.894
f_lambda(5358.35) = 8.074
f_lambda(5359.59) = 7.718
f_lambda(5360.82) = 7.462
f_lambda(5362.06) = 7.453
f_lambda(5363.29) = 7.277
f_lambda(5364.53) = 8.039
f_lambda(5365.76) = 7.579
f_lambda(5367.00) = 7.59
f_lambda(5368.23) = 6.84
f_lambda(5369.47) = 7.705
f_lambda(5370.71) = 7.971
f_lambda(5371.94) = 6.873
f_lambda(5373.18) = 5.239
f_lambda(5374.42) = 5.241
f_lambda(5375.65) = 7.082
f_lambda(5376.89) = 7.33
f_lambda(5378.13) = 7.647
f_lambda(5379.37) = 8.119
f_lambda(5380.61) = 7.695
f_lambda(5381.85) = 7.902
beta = 5358.35 angstrom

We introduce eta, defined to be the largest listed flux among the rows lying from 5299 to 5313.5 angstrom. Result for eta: 7.667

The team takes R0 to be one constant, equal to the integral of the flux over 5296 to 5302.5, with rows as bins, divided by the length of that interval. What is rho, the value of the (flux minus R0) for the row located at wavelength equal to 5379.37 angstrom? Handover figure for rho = 1.7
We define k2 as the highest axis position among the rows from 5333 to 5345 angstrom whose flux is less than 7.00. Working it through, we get 5344.80 angstrom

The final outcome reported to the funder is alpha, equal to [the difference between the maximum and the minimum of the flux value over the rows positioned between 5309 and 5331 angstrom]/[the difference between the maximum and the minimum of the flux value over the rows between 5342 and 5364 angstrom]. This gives 1.19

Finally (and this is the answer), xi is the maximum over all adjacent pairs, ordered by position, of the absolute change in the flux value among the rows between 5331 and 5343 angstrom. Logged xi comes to 1.1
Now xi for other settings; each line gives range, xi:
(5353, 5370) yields 1.2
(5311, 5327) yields 1.0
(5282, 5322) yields 1.4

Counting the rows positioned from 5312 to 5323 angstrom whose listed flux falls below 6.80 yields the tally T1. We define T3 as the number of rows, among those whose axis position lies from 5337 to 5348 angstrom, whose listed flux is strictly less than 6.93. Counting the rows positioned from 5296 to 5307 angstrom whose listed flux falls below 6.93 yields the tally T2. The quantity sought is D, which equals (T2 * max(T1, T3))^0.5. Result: 4.9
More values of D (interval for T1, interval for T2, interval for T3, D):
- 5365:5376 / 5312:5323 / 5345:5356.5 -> 4.0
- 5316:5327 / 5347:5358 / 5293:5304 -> 4.5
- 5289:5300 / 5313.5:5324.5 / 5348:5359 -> 4.5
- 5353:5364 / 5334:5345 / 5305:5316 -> 4.2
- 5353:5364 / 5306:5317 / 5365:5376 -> 4.0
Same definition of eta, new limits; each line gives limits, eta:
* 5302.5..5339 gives 7.806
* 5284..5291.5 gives 7.383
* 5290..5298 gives 7.762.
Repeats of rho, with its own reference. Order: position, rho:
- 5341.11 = 1.3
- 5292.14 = 0.0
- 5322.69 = -0.3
